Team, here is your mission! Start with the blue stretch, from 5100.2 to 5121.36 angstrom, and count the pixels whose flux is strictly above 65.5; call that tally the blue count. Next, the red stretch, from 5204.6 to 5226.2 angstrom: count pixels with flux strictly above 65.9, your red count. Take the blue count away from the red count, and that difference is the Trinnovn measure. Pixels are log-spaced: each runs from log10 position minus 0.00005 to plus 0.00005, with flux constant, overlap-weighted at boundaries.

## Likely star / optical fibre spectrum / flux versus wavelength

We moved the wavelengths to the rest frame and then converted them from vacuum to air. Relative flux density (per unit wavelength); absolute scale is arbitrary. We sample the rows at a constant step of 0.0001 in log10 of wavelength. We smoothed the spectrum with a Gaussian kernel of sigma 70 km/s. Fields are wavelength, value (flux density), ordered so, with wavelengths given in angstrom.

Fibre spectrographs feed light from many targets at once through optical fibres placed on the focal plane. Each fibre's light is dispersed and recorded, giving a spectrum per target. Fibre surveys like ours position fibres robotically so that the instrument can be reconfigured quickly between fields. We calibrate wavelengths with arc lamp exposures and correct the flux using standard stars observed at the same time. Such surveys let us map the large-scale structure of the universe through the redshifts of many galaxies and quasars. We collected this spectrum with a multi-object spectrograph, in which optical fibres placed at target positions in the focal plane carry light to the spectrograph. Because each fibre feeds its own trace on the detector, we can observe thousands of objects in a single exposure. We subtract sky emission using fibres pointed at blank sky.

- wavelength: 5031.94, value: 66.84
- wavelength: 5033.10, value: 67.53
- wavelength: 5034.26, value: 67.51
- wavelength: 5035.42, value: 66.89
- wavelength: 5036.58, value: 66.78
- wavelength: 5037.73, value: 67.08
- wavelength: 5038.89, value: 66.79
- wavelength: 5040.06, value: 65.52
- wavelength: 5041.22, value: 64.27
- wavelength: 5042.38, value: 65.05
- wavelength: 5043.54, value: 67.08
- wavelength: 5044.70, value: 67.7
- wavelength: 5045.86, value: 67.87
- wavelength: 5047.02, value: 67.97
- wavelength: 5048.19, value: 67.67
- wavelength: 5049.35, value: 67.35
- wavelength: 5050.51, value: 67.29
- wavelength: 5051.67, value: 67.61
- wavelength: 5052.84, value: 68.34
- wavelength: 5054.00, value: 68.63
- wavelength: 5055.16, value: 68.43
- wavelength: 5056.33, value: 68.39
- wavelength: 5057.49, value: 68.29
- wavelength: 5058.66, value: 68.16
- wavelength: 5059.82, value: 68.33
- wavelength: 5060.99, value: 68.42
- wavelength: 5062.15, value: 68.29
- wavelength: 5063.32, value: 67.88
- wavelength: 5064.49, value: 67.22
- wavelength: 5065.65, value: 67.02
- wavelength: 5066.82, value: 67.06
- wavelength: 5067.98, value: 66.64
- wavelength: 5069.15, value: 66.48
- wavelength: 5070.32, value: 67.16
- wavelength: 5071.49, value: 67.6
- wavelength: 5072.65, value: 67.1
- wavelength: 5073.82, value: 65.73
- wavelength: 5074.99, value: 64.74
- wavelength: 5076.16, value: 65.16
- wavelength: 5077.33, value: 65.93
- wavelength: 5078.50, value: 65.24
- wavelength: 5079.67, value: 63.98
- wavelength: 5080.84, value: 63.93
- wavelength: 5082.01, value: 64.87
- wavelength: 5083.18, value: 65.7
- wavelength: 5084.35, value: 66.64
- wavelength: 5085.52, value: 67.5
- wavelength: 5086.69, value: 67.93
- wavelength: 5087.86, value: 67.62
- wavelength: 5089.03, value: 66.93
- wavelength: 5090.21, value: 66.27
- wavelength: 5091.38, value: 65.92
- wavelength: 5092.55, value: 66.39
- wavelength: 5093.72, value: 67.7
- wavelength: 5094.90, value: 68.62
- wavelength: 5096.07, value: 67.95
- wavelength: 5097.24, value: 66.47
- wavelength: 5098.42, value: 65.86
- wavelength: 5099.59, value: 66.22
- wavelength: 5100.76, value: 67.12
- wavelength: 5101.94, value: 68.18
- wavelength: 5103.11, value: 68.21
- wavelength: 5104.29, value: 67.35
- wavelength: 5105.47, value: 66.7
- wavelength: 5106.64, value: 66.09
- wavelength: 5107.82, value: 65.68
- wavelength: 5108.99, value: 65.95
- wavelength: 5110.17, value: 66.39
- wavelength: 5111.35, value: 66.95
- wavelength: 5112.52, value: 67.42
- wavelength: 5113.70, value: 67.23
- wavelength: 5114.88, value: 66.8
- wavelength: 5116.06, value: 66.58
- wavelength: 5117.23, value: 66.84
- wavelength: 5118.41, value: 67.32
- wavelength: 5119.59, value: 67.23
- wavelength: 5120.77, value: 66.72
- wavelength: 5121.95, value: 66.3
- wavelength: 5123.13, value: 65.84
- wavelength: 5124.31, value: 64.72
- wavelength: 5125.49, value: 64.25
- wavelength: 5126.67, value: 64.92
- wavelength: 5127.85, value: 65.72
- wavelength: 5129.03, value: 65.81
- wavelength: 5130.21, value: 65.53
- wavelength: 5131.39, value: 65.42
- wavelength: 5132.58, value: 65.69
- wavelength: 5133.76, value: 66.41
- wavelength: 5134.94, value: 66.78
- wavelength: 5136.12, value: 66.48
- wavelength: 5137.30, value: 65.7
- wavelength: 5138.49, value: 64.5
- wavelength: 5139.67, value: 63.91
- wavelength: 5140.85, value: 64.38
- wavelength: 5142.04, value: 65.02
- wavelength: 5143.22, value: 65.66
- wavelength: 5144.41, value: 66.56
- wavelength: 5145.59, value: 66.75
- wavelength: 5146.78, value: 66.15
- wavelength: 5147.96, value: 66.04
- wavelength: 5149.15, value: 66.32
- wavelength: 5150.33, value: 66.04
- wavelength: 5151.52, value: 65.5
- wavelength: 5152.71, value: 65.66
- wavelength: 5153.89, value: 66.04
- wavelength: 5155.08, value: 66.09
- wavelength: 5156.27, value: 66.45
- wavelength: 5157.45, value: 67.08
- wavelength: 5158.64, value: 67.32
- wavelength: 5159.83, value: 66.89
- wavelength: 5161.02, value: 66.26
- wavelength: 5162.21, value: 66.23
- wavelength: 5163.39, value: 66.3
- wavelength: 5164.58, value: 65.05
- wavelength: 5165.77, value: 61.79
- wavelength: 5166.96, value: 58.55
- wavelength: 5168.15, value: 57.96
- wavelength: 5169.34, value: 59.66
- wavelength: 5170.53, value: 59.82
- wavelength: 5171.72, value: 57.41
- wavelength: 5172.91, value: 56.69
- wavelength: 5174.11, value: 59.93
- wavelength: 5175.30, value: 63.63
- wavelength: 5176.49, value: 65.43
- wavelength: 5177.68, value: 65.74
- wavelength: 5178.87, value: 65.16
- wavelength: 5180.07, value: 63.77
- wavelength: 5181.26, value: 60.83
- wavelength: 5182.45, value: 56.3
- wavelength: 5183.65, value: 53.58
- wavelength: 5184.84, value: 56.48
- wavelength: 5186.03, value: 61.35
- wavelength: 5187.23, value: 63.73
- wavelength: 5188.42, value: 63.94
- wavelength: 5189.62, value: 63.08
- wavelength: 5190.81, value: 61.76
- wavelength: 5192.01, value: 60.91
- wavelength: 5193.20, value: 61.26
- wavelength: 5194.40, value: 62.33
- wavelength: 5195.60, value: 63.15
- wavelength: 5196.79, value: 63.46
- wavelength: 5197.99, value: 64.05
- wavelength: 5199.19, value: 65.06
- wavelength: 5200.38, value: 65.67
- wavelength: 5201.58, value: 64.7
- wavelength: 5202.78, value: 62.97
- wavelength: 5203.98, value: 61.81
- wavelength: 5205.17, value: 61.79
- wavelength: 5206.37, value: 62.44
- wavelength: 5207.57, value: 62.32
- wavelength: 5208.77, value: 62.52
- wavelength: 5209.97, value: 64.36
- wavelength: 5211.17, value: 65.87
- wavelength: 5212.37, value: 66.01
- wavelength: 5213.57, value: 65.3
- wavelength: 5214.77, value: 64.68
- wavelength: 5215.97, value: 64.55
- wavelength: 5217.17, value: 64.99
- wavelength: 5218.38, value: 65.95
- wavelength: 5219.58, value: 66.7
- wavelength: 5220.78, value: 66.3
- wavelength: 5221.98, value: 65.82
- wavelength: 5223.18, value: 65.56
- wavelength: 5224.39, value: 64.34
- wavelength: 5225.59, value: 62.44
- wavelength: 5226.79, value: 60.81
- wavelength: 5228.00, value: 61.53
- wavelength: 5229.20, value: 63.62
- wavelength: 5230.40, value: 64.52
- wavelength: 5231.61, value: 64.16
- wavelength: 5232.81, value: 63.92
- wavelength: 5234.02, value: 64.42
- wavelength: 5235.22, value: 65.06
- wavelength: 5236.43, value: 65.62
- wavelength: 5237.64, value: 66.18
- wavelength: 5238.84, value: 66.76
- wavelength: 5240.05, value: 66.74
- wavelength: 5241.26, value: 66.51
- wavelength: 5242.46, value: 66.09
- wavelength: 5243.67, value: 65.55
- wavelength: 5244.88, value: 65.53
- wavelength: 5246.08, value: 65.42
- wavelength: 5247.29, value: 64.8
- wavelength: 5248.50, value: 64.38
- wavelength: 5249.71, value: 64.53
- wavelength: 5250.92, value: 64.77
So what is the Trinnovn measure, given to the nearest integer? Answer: -14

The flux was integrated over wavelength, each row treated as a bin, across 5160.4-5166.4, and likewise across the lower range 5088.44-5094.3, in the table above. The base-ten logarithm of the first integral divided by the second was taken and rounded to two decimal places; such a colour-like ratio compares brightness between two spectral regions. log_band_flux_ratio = 0.00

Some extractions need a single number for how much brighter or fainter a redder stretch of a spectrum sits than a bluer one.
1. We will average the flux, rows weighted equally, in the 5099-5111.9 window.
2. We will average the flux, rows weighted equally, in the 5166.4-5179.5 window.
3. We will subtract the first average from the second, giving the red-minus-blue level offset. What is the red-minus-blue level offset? -5.9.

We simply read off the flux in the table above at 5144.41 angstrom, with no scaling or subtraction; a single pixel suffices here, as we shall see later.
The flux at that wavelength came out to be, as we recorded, 66.56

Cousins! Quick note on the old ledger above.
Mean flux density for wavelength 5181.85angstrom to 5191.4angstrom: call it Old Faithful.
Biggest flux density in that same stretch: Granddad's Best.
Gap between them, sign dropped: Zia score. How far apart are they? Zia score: 3.9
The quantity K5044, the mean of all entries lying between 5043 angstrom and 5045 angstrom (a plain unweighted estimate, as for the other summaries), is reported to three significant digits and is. 67.4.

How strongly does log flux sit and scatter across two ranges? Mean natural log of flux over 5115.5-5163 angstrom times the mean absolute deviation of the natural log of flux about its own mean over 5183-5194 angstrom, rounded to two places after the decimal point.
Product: 0.18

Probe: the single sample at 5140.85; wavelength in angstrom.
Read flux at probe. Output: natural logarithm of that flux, 4.16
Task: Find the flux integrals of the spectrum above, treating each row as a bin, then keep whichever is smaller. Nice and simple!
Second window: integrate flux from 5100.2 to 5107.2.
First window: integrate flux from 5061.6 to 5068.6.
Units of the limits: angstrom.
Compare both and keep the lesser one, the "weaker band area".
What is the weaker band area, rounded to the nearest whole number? 471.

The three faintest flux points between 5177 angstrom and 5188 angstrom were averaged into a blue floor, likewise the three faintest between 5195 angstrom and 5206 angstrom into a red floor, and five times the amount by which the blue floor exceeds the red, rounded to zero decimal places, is -34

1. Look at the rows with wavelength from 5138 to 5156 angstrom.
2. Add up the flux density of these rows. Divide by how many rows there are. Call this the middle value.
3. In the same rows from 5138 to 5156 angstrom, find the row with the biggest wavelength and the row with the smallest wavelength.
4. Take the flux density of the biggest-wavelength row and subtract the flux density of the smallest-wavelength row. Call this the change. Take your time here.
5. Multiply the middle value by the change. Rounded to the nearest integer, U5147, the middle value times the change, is 104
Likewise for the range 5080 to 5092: 132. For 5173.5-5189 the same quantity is 247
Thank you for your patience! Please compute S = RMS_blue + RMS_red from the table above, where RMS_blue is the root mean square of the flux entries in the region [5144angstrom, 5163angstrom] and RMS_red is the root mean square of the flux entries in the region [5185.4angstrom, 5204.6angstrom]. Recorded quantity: 129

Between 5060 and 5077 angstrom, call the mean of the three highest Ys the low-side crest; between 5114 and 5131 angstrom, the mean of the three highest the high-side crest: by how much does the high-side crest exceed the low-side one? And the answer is -1.1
